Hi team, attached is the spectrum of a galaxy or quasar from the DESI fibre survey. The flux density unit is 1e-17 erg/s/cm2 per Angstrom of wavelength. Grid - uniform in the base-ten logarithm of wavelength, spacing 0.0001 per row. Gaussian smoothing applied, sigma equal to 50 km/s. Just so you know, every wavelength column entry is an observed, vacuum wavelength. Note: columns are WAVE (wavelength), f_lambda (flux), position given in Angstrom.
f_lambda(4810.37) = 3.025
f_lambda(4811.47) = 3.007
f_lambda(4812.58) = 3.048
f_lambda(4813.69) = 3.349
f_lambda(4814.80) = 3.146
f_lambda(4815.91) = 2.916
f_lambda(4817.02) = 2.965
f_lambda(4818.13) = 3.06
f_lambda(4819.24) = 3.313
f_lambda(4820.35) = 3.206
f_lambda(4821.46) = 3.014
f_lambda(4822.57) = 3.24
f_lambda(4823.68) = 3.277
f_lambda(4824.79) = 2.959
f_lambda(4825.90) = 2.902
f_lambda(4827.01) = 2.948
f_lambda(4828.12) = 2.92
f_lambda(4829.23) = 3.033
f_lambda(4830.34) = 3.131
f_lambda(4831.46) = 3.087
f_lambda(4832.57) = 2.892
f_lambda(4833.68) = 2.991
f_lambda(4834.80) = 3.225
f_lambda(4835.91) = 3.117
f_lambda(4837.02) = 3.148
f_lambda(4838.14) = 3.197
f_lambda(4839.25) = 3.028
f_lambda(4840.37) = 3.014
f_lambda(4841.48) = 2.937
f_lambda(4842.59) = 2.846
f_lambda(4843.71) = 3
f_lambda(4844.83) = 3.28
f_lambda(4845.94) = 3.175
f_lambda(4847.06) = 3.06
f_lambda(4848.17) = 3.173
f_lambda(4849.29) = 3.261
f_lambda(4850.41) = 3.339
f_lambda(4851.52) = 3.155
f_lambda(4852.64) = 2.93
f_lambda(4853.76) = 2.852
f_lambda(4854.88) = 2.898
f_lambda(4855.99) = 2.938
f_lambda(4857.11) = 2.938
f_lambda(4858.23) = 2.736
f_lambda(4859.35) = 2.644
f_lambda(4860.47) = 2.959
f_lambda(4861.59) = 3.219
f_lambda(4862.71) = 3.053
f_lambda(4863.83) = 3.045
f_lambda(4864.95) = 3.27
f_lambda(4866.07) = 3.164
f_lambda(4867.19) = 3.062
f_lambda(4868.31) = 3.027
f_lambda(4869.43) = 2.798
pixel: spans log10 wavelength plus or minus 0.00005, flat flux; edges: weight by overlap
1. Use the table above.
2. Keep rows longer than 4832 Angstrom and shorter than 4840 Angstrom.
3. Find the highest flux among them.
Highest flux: 3.225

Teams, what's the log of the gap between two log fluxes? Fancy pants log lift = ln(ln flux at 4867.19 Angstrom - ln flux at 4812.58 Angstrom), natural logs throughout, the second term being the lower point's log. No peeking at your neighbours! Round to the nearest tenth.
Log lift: -5.4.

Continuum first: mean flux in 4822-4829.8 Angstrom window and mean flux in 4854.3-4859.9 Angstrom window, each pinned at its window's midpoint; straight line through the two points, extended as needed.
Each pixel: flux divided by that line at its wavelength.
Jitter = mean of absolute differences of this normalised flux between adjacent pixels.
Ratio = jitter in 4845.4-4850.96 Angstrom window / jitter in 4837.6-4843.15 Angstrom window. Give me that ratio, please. 1.3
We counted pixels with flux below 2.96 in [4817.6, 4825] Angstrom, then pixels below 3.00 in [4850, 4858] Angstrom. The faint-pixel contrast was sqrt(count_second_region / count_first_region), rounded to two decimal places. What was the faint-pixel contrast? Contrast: 2.24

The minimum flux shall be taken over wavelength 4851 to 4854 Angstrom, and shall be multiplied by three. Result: 8.56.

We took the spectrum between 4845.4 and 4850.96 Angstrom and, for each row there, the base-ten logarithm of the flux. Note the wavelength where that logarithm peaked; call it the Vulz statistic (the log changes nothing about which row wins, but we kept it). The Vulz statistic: 4850.41 Angstrom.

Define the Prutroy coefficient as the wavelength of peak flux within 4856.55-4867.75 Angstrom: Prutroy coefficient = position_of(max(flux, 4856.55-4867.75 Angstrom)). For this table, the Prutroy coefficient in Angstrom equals 4864.95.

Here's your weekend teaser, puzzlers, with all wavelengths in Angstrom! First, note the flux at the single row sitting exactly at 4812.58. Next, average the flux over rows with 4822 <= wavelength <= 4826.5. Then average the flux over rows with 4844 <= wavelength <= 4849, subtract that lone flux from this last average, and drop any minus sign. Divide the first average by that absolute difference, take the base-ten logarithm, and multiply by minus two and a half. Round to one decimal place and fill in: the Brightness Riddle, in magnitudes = -3.5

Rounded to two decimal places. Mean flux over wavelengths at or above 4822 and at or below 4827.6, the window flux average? 3.07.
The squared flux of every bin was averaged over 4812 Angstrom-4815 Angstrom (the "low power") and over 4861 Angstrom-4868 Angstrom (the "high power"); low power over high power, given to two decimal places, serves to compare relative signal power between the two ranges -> 1.03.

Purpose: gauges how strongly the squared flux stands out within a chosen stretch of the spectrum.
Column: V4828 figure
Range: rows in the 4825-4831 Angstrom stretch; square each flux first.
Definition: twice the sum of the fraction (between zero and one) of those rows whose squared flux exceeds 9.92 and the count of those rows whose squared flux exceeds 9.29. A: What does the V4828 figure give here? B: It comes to 2.0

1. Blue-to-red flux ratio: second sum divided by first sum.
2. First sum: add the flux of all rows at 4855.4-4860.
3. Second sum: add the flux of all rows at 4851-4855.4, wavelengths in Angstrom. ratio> 1.05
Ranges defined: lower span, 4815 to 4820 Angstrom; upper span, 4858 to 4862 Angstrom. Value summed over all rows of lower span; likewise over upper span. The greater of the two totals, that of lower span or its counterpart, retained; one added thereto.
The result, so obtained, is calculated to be 13.3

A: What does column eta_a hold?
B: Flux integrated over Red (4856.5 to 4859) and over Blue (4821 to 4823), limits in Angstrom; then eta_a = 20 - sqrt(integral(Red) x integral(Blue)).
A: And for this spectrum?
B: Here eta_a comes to 13.36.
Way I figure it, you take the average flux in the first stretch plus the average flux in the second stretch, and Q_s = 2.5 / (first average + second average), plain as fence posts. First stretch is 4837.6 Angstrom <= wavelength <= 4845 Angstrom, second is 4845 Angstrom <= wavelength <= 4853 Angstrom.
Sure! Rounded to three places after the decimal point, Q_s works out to 0.403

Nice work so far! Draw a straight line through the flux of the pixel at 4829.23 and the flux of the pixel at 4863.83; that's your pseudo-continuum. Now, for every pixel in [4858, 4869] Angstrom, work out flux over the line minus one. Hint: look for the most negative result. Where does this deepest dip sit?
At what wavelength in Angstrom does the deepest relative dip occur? 4859.35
